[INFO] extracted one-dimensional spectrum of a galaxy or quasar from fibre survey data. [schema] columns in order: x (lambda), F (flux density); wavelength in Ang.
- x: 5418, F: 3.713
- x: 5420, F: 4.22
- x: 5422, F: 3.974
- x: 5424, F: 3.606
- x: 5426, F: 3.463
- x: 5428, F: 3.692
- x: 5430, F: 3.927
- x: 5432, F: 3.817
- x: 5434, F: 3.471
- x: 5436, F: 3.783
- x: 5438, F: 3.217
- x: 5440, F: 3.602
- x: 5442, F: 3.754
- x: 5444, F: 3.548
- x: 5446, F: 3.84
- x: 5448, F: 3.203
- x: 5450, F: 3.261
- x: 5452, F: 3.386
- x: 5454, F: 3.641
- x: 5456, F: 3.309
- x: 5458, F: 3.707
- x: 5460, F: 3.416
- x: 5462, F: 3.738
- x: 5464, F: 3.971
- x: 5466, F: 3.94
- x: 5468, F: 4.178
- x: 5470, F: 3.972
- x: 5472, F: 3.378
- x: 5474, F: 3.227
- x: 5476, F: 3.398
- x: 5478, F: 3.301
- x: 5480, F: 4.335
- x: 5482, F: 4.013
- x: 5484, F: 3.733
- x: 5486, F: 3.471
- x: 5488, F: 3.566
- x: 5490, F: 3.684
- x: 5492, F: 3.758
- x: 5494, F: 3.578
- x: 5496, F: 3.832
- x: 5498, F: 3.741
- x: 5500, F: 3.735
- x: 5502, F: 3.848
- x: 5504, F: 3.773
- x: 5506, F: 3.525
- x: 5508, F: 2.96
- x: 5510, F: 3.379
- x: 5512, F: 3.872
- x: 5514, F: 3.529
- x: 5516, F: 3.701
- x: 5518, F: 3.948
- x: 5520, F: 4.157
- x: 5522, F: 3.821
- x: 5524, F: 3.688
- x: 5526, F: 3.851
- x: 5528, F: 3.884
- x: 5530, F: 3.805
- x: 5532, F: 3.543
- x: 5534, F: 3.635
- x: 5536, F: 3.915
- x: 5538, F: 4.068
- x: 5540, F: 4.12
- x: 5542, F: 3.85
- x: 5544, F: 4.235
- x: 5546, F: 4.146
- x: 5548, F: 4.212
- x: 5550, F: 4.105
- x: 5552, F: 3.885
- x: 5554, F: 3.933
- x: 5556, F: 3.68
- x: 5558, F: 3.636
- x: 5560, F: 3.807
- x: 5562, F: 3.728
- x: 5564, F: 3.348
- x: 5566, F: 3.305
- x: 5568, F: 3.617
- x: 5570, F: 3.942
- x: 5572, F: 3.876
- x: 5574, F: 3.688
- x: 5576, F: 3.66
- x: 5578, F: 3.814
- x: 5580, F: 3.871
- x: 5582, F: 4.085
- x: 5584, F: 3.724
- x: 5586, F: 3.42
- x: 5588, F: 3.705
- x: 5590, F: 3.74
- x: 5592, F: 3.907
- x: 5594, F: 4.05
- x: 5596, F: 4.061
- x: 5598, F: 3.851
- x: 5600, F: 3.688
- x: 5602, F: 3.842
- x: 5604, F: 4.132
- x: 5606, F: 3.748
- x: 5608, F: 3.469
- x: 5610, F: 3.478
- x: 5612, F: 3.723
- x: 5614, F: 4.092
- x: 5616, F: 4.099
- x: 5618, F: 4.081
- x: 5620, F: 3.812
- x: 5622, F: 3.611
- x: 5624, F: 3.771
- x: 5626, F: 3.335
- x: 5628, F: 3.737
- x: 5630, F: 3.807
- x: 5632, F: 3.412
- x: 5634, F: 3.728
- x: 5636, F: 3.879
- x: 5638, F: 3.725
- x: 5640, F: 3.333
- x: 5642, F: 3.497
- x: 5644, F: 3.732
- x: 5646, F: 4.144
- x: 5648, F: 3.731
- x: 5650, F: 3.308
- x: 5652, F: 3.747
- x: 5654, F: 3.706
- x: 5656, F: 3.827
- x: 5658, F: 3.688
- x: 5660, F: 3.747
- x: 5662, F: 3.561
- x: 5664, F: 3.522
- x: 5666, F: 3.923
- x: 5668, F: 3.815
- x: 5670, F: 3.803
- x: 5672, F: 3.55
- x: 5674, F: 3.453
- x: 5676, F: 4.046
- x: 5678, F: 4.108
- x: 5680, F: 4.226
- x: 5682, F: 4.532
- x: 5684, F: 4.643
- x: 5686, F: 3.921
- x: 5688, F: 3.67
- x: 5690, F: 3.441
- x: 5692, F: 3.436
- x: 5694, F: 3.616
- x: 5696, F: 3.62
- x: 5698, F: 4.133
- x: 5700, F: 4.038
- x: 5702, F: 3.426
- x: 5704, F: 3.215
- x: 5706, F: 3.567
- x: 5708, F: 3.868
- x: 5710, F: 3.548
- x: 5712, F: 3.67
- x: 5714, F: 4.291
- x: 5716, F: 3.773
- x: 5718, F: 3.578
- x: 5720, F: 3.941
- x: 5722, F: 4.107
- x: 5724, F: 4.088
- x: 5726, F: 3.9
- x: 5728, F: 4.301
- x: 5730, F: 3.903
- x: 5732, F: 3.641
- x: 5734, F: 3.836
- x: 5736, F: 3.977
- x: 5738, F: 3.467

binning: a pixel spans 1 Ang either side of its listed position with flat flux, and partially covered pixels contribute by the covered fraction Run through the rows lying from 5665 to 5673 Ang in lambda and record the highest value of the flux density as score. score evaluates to 3.923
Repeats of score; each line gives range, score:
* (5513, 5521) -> 4.157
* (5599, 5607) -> 4.132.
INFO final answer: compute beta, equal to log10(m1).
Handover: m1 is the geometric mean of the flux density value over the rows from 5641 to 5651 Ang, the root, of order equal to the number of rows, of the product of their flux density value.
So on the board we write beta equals 0.565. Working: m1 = 3.67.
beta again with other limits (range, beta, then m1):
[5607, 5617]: 0.575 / 3.76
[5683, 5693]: 0.580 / 3.80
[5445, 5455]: 0.539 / 3.46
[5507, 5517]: 0.541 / 3.47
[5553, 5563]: 0.575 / 3.76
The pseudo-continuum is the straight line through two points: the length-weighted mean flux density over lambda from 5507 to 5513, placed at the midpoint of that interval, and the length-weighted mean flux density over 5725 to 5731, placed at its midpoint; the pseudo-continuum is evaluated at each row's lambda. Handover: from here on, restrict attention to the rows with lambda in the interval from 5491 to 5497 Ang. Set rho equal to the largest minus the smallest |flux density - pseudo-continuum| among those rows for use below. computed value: 0.2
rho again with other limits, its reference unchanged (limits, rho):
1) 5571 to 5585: 0.4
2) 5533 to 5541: 0.5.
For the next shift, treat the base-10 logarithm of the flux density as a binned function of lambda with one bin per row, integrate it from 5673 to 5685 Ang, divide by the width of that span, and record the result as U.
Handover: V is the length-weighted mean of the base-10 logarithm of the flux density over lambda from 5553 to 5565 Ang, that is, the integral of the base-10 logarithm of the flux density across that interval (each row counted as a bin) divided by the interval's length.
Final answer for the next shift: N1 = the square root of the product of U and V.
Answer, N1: 0.592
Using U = 0.62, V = 0.566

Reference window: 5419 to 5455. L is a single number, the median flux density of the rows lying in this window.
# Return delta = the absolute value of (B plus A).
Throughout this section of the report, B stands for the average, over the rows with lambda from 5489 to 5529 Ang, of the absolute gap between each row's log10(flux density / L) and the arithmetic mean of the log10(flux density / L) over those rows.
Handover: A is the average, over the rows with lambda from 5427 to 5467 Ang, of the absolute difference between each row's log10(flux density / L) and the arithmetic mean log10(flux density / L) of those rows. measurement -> 0.0454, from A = 0.025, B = 0.0200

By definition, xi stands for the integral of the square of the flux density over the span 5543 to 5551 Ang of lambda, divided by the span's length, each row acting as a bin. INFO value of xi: 17.4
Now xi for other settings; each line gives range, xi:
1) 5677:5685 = 19.2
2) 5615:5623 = 15.3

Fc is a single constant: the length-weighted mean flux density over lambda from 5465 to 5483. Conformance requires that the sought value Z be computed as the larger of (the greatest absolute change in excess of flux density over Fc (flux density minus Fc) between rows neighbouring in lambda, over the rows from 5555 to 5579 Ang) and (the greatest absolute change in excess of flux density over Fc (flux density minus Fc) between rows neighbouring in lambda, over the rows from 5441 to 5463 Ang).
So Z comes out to 0.64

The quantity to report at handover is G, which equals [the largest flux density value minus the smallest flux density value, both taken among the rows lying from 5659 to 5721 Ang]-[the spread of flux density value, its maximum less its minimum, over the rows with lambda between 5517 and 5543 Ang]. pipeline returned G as 0.8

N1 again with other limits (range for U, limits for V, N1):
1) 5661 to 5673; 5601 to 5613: 0.569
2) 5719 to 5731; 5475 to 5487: 0.586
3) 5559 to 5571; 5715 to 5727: 0.574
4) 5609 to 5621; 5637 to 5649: 0.577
